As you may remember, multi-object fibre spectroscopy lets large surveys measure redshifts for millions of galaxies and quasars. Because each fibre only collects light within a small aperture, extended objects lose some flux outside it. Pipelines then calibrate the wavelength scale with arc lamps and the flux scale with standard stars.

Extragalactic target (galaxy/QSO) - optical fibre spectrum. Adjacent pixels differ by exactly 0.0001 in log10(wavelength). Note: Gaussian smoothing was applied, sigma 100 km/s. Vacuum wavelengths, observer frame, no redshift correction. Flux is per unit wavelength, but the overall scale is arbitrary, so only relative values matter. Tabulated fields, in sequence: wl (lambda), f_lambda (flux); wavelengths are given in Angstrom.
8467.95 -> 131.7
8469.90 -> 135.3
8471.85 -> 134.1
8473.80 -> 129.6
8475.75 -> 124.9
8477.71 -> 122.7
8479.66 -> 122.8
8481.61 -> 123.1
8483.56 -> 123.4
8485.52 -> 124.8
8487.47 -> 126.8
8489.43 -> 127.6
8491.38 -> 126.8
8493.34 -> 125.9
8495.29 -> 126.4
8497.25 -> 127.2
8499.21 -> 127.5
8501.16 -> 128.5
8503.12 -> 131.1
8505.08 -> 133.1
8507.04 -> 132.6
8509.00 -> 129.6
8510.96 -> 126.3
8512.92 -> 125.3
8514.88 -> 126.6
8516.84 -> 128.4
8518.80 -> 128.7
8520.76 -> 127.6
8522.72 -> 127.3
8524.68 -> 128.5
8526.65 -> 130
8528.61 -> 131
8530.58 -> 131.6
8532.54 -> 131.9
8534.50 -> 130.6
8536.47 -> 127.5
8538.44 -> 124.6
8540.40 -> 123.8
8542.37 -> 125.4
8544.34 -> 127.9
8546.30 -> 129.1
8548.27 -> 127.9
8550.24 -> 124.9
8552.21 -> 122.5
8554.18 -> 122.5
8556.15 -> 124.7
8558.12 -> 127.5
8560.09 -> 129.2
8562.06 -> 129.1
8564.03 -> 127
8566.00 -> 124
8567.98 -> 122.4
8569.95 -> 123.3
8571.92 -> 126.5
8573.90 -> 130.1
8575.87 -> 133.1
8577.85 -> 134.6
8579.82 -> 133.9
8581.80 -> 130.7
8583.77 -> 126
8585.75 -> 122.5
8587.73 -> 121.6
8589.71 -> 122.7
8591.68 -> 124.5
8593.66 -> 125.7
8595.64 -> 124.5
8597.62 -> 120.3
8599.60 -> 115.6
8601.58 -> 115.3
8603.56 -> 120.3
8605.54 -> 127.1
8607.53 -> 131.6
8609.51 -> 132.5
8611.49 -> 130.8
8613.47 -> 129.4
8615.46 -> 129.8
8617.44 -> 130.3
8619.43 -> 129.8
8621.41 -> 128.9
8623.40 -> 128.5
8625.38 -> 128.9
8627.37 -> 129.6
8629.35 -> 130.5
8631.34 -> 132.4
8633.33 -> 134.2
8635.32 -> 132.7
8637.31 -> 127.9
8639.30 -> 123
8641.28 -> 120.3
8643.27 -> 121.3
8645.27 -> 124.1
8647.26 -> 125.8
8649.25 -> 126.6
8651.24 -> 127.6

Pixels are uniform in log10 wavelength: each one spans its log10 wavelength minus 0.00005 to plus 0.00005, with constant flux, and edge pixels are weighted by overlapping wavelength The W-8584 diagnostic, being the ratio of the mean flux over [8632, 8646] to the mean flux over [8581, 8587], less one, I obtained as 0.00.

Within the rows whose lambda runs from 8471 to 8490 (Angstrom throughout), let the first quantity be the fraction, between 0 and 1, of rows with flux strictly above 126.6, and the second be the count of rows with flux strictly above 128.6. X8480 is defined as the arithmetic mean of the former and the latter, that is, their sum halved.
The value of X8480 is 1.2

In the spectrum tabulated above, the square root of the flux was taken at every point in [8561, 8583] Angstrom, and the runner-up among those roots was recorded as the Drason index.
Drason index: 11.6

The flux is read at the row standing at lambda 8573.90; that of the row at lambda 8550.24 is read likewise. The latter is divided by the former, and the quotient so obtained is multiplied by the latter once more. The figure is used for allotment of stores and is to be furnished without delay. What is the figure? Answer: 120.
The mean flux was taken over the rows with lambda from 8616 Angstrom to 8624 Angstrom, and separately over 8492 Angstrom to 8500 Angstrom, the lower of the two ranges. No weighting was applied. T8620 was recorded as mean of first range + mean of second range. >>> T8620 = 256.1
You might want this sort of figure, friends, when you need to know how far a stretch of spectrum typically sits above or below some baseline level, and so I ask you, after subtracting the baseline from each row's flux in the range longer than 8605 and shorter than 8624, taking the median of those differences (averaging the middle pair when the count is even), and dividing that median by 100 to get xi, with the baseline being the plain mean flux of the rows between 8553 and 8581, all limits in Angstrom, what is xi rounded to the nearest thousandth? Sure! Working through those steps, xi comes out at 0.021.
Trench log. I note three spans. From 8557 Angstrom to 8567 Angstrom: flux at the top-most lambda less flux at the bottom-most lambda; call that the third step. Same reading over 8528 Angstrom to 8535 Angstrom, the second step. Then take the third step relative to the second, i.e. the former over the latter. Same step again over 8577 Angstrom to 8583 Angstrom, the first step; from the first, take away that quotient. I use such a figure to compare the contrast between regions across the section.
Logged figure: -13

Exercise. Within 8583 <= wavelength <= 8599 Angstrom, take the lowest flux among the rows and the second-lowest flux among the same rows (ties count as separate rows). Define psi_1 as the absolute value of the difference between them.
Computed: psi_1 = 1.30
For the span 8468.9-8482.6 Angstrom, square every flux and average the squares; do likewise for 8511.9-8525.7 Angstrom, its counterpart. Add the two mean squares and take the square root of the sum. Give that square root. 180.4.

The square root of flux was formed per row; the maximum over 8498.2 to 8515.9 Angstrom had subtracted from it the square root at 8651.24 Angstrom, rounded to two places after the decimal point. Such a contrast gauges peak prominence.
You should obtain 0.24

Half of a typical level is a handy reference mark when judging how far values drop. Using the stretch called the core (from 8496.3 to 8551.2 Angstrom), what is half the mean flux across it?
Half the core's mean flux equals 64.2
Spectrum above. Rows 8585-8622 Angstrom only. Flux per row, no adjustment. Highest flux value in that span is 132.5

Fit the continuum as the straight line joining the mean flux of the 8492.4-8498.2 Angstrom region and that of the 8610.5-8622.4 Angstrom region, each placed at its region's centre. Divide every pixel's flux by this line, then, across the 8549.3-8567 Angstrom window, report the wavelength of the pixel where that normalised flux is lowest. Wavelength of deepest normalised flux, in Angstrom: 8554.18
